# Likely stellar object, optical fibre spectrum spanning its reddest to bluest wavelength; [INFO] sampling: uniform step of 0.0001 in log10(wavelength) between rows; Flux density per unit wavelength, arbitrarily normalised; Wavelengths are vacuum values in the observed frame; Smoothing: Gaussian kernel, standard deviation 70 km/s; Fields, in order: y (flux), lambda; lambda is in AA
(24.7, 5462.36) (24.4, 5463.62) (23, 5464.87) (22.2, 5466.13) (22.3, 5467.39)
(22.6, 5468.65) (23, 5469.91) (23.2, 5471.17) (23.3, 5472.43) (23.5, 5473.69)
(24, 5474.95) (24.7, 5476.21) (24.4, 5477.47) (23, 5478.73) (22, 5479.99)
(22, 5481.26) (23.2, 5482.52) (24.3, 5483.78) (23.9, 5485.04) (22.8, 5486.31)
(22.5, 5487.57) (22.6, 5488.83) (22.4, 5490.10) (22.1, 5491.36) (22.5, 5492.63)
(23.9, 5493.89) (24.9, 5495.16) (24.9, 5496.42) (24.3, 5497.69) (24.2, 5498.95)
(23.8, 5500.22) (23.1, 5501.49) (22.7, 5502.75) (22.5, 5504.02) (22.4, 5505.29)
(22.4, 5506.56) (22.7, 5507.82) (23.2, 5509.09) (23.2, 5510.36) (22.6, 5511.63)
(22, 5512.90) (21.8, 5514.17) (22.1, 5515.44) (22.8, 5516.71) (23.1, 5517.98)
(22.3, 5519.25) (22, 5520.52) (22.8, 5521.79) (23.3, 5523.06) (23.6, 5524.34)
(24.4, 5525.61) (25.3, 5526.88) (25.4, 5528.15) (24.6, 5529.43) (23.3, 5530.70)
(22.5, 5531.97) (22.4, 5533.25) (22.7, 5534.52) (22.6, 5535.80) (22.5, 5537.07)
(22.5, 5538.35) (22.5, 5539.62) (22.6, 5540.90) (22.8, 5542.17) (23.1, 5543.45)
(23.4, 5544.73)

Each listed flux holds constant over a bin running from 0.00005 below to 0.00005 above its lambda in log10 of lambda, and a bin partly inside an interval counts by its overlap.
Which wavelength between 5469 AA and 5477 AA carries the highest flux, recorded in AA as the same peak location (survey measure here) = 5476.21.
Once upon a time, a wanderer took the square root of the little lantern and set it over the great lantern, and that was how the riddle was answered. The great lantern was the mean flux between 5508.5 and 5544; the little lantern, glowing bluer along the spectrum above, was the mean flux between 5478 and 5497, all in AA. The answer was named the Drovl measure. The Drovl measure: 0.209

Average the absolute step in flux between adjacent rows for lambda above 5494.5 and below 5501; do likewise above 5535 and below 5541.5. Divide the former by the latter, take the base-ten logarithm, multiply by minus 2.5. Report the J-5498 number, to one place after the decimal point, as -1.9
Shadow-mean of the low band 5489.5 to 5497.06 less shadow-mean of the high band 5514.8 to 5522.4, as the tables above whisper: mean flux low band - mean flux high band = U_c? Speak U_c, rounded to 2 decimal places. 0.93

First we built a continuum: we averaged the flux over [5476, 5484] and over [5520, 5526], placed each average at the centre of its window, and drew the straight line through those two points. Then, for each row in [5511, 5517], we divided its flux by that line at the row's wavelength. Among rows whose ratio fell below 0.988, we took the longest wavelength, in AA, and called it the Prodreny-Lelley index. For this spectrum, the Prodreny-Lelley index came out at 5516.71 AA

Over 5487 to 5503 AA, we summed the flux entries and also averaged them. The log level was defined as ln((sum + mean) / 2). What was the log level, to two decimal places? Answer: 5.10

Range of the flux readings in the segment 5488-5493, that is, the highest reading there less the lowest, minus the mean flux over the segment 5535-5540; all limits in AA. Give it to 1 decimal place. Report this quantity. -22.0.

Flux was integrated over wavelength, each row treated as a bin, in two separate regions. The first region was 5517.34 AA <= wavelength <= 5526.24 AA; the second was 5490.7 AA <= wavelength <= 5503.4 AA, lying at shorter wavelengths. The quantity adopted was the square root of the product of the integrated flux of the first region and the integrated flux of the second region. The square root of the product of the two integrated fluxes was 248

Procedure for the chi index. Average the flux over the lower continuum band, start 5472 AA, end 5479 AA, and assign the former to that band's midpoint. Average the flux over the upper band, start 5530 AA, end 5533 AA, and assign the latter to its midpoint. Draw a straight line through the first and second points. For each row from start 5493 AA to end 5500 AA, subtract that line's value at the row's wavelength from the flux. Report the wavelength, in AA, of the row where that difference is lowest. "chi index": 5493.89 AA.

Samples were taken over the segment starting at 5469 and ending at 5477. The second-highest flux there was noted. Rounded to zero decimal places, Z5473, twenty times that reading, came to 480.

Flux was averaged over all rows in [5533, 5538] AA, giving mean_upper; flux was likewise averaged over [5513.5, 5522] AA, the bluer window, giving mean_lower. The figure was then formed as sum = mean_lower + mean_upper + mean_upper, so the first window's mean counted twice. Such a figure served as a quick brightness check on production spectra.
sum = 67.5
